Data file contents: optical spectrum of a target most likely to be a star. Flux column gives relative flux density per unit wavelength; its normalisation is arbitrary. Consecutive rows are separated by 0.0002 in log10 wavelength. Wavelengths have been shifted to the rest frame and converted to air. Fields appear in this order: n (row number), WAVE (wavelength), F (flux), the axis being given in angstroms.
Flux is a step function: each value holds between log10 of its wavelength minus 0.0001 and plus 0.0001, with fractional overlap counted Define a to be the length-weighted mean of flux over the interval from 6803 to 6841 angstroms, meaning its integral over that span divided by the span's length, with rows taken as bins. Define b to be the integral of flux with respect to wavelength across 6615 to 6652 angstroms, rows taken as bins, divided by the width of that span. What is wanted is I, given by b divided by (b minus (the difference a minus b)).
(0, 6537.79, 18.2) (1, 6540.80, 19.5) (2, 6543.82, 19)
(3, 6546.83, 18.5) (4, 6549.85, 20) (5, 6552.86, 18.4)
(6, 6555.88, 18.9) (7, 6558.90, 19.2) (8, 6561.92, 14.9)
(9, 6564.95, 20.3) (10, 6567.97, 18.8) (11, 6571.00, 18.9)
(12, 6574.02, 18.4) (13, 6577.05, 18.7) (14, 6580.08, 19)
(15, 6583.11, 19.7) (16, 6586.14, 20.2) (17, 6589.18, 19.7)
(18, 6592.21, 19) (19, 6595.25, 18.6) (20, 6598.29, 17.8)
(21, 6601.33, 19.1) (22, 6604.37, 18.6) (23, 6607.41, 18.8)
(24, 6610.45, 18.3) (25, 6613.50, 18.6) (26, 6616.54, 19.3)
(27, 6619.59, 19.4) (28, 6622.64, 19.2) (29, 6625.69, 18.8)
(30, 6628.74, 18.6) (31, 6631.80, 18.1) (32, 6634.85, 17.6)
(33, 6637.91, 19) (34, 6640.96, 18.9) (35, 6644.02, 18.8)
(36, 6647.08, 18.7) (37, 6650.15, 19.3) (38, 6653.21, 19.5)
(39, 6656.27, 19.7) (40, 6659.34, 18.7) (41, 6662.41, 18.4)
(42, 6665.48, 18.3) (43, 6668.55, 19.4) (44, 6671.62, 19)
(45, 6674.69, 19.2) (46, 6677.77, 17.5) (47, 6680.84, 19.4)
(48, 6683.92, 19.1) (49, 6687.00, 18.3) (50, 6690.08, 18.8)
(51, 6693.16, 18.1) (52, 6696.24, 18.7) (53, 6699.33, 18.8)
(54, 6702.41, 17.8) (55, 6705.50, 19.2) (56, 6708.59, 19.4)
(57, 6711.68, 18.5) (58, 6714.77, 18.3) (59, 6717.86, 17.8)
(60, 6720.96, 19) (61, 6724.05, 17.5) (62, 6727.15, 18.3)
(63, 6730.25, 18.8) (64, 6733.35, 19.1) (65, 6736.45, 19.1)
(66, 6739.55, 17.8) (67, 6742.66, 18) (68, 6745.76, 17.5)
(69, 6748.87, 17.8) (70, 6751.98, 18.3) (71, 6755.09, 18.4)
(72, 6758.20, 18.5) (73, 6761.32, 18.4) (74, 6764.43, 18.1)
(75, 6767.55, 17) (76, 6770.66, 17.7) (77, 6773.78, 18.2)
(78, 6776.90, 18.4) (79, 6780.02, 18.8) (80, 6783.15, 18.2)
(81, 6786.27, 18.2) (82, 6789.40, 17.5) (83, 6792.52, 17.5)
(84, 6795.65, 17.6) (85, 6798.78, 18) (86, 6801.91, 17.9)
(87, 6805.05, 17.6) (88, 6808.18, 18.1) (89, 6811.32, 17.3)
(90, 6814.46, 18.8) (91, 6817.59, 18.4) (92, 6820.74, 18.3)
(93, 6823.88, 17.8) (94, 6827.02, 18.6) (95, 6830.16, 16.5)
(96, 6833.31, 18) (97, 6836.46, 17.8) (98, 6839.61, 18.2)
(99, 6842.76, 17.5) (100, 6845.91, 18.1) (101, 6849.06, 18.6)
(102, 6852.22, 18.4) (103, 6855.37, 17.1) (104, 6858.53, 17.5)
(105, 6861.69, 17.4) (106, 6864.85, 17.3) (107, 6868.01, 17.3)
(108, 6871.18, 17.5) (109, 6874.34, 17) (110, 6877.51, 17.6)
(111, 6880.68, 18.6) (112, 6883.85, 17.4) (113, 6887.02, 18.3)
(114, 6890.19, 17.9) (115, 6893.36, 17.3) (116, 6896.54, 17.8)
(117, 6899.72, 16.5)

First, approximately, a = 17.94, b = 18.8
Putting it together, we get 0.96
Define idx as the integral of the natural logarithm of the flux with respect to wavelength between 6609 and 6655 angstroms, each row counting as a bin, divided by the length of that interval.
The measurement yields 2.93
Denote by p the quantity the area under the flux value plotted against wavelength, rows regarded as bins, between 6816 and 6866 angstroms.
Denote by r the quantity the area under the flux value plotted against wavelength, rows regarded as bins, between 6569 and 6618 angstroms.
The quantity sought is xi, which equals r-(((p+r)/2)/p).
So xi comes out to 926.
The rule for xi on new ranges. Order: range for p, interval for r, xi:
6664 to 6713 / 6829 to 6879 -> 880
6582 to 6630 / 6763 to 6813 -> 893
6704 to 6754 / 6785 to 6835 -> 893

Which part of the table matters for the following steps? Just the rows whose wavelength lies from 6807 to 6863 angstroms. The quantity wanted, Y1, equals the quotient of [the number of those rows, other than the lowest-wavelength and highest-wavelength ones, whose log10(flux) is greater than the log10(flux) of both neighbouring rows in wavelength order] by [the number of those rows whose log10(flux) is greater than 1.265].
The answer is 2.0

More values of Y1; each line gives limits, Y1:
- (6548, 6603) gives 0.3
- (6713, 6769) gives 0.6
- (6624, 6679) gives 0.3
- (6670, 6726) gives 0.5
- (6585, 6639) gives 0.2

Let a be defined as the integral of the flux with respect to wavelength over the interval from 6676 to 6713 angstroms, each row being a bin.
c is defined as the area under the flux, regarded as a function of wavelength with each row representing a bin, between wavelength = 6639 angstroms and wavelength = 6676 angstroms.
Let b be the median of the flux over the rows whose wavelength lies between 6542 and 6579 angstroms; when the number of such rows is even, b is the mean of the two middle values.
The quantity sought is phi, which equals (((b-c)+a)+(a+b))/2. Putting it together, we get 357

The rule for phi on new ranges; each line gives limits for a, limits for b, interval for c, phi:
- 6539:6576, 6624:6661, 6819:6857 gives 371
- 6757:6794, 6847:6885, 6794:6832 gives 345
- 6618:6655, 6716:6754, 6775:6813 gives 374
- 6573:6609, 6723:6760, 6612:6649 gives 354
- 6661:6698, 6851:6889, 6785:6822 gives 377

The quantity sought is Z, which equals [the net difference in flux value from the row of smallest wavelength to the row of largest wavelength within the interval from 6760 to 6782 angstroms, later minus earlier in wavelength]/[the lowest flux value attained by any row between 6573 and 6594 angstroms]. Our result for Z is 0.02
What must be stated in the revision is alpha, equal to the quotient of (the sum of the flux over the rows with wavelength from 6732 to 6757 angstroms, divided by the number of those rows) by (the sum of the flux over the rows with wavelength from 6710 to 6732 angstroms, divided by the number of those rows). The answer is 1.00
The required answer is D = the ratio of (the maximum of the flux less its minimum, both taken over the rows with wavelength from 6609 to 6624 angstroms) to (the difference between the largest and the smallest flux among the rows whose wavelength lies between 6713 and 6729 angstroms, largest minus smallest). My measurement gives 0.73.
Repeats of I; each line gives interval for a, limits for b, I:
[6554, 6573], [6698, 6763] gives 1.01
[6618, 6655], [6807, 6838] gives 1.05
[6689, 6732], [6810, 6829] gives 1.02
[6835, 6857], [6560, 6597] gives 0.96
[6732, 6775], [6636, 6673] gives 0.96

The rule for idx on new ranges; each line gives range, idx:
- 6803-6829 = 2.89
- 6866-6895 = 2.87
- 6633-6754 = 2.92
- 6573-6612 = 2.94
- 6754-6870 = 2.89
